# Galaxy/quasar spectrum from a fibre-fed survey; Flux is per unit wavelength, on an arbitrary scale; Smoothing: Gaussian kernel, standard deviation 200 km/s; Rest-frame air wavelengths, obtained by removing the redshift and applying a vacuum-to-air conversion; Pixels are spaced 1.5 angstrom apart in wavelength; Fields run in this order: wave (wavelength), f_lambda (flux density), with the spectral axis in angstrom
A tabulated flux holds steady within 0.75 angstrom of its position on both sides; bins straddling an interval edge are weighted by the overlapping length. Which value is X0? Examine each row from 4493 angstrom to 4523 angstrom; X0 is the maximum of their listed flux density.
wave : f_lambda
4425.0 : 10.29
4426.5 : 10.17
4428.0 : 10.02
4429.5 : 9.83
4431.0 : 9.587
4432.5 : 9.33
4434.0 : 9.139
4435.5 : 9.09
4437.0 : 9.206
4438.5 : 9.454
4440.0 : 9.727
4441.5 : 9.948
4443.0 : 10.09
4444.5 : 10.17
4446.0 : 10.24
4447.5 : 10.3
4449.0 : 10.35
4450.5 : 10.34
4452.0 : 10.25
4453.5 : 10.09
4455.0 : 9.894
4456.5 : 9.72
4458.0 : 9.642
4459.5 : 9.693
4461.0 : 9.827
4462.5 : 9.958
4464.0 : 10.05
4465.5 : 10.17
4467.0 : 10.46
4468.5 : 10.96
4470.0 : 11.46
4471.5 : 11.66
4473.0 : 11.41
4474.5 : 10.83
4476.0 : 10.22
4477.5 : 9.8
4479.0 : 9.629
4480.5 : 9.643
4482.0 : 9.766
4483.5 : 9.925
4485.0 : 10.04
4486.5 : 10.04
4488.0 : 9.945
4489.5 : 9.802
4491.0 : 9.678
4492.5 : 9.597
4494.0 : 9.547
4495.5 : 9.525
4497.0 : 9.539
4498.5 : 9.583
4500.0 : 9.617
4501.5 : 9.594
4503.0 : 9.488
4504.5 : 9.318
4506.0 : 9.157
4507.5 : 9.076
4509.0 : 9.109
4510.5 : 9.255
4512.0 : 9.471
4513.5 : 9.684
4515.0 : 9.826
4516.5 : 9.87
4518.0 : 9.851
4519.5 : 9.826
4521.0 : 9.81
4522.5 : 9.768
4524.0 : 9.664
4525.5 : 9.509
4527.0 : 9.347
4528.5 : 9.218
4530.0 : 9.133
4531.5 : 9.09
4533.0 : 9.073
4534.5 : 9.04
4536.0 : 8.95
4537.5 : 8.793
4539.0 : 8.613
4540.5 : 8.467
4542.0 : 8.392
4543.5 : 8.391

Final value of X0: 9.87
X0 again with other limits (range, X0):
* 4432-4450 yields 10.35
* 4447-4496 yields 11.66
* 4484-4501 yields 10.04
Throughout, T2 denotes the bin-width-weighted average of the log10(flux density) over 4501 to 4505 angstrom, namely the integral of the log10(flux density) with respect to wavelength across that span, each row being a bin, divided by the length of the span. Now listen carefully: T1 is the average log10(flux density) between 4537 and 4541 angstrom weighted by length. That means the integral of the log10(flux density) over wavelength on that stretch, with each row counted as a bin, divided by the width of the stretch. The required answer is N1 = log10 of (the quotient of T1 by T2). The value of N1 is -0.018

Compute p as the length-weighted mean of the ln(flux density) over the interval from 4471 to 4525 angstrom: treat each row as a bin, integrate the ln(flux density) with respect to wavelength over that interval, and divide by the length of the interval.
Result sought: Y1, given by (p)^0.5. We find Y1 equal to 1.51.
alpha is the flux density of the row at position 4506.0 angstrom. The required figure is 9.157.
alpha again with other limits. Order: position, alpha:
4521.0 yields 9.81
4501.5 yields 9.594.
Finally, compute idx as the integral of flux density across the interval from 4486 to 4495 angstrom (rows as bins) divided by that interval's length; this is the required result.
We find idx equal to 9.8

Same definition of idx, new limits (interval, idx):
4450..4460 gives 9.9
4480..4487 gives 9.9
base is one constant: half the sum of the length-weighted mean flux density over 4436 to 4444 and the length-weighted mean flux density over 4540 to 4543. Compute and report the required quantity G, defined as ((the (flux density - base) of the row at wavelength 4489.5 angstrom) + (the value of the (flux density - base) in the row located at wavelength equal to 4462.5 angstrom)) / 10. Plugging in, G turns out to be 0.17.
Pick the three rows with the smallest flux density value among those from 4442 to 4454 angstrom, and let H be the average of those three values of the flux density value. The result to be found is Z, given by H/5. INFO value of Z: 2.02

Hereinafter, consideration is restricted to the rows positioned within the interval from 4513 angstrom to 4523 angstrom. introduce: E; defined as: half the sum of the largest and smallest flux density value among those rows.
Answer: 9.8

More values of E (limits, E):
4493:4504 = 9.6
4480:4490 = 9.8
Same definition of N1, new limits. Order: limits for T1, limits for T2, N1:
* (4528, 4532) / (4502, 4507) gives -0.004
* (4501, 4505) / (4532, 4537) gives 0.010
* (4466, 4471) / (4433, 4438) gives 0.033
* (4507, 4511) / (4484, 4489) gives -0.017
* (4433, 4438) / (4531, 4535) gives 0.002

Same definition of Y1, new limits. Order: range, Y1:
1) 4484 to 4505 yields 1.51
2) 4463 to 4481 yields 1.53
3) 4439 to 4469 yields 1.52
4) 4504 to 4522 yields 1.50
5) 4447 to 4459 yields 1.52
